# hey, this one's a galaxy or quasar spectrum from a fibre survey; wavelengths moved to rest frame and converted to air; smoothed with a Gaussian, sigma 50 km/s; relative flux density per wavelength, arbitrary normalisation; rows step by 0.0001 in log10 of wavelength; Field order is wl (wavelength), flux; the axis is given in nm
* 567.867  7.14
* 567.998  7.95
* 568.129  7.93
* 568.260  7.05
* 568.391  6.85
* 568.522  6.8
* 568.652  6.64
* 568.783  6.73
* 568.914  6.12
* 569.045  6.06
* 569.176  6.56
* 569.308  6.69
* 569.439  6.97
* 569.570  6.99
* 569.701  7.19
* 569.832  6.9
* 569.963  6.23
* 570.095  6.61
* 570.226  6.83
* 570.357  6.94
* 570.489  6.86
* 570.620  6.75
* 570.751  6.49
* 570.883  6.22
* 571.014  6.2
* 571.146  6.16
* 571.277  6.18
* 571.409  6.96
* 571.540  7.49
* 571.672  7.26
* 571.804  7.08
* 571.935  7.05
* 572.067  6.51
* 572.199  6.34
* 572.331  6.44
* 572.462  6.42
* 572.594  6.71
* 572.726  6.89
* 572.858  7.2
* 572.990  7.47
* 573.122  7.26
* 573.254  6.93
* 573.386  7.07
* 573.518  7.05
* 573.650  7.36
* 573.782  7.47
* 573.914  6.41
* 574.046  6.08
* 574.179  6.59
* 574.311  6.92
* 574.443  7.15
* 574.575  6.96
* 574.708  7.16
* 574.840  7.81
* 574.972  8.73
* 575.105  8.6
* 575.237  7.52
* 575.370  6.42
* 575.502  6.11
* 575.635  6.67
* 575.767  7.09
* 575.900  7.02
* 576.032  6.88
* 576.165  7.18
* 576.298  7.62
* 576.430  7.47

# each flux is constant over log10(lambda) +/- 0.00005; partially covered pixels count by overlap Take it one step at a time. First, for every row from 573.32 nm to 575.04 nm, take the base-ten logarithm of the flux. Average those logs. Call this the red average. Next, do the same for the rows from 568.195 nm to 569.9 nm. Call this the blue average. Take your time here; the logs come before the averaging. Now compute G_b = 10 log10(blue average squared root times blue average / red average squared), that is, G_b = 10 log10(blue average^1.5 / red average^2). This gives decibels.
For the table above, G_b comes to 0.16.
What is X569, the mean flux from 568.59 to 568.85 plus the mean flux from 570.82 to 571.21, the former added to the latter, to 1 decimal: 12.9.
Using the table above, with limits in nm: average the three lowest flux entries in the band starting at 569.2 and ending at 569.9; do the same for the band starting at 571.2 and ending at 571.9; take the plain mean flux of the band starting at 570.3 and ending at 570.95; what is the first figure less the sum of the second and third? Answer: -6.5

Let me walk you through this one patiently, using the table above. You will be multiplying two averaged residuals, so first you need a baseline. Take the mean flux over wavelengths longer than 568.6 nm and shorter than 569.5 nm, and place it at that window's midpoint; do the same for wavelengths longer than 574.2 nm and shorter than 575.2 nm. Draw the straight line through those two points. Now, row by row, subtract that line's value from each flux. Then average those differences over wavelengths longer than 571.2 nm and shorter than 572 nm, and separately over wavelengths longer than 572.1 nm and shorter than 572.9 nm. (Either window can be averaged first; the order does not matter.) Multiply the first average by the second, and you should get 0.01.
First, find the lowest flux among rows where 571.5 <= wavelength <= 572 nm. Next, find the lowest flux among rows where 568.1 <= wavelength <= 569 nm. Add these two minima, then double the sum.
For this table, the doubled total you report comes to 26.3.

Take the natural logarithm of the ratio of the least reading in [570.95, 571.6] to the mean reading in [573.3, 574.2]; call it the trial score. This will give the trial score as -0.11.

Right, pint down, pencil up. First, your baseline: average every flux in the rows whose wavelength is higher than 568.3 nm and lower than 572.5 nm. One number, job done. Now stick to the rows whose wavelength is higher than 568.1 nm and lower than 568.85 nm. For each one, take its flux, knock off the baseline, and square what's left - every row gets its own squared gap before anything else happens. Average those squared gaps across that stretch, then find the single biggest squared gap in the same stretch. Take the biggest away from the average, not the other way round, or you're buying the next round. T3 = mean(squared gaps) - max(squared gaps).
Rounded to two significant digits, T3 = -1.3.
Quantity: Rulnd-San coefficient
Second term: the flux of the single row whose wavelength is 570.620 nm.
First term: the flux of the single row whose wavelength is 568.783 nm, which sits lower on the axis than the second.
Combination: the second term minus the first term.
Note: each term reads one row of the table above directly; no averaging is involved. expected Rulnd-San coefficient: 0.0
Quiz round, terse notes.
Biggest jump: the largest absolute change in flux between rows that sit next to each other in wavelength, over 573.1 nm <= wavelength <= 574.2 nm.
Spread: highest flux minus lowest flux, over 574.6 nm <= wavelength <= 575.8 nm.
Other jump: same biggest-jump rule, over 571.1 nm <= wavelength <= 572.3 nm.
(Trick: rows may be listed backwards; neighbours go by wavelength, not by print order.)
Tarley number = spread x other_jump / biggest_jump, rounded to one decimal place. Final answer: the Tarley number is 1.9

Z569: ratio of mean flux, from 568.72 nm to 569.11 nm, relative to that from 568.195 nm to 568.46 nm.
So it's 0.91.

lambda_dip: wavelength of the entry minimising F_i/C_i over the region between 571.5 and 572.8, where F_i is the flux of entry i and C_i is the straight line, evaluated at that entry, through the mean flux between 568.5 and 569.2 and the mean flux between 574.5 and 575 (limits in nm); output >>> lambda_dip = 572.199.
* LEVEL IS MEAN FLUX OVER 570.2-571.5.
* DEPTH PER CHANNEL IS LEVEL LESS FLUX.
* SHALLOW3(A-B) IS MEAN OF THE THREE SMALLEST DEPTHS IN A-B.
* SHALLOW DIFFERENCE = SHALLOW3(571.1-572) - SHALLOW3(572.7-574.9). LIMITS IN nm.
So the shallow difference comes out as 0.3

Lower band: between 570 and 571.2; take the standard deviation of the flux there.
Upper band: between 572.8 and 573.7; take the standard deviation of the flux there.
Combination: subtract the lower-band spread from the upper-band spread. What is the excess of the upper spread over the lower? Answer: -0.1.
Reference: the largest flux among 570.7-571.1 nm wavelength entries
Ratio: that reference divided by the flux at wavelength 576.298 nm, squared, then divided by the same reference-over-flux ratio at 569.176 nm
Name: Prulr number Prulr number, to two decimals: 0.73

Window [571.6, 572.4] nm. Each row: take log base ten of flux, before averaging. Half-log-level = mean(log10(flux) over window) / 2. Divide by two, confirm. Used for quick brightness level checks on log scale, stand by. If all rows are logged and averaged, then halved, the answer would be 0.415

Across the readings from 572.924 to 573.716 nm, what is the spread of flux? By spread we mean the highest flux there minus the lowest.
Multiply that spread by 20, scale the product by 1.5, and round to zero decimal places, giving 16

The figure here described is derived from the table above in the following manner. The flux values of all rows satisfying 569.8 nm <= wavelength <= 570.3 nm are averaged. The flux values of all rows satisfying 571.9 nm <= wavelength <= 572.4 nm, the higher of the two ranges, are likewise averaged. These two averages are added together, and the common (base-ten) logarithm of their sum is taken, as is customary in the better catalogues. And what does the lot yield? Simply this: 1.12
